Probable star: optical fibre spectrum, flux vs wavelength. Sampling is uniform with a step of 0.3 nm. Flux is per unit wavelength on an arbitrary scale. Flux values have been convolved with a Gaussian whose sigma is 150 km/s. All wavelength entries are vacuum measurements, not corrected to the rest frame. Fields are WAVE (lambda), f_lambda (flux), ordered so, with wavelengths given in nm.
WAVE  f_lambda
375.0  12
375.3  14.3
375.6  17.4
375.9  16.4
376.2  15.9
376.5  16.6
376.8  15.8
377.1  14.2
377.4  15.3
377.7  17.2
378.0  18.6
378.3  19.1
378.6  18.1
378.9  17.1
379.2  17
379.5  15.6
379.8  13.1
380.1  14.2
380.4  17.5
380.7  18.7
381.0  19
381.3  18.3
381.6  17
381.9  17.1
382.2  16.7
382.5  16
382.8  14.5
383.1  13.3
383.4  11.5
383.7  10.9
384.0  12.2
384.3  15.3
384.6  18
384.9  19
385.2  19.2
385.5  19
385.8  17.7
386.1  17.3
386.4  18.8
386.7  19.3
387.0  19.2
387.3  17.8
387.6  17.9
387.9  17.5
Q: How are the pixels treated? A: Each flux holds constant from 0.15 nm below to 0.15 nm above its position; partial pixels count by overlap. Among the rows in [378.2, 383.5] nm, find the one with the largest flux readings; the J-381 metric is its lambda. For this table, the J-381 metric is 378.3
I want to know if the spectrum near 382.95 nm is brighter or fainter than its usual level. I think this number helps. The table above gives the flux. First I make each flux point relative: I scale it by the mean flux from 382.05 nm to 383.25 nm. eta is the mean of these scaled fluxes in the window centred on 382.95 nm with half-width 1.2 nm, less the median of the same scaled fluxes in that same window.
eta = 0.01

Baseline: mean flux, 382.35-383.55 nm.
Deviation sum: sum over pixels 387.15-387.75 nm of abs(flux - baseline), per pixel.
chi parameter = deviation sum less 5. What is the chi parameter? 3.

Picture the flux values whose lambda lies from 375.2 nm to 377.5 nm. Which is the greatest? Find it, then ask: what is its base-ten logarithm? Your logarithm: 1.24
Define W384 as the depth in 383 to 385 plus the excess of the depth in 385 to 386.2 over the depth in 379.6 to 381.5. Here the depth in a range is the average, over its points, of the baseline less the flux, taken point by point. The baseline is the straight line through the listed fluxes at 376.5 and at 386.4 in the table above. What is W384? 3.6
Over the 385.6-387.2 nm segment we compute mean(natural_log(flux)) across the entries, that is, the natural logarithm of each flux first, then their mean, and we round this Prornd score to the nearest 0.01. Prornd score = 2.91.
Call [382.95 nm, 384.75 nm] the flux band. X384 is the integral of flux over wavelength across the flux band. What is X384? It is 24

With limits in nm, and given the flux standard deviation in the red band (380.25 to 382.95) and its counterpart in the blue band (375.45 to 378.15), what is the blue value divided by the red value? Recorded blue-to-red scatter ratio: 0.91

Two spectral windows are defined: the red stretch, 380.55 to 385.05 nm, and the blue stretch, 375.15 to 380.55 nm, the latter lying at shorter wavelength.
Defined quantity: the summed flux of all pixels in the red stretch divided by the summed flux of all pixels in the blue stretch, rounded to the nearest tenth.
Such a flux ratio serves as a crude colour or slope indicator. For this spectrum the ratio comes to 0.8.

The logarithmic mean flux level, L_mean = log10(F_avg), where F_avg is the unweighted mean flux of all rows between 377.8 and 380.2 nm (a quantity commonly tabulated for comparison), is 1.22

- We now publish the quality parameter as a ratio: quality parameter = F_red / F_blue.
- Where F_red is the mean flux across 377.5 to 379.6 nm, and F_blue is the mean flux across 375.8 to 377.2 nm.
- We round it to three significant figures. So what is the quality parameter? 1.11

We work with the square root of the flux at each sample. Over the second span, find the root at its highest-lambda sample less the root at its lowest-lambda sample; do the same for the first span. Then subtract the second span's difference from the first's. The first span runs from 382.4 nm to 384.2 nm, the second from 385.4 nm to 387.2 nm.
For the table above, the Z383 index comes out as -0.53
